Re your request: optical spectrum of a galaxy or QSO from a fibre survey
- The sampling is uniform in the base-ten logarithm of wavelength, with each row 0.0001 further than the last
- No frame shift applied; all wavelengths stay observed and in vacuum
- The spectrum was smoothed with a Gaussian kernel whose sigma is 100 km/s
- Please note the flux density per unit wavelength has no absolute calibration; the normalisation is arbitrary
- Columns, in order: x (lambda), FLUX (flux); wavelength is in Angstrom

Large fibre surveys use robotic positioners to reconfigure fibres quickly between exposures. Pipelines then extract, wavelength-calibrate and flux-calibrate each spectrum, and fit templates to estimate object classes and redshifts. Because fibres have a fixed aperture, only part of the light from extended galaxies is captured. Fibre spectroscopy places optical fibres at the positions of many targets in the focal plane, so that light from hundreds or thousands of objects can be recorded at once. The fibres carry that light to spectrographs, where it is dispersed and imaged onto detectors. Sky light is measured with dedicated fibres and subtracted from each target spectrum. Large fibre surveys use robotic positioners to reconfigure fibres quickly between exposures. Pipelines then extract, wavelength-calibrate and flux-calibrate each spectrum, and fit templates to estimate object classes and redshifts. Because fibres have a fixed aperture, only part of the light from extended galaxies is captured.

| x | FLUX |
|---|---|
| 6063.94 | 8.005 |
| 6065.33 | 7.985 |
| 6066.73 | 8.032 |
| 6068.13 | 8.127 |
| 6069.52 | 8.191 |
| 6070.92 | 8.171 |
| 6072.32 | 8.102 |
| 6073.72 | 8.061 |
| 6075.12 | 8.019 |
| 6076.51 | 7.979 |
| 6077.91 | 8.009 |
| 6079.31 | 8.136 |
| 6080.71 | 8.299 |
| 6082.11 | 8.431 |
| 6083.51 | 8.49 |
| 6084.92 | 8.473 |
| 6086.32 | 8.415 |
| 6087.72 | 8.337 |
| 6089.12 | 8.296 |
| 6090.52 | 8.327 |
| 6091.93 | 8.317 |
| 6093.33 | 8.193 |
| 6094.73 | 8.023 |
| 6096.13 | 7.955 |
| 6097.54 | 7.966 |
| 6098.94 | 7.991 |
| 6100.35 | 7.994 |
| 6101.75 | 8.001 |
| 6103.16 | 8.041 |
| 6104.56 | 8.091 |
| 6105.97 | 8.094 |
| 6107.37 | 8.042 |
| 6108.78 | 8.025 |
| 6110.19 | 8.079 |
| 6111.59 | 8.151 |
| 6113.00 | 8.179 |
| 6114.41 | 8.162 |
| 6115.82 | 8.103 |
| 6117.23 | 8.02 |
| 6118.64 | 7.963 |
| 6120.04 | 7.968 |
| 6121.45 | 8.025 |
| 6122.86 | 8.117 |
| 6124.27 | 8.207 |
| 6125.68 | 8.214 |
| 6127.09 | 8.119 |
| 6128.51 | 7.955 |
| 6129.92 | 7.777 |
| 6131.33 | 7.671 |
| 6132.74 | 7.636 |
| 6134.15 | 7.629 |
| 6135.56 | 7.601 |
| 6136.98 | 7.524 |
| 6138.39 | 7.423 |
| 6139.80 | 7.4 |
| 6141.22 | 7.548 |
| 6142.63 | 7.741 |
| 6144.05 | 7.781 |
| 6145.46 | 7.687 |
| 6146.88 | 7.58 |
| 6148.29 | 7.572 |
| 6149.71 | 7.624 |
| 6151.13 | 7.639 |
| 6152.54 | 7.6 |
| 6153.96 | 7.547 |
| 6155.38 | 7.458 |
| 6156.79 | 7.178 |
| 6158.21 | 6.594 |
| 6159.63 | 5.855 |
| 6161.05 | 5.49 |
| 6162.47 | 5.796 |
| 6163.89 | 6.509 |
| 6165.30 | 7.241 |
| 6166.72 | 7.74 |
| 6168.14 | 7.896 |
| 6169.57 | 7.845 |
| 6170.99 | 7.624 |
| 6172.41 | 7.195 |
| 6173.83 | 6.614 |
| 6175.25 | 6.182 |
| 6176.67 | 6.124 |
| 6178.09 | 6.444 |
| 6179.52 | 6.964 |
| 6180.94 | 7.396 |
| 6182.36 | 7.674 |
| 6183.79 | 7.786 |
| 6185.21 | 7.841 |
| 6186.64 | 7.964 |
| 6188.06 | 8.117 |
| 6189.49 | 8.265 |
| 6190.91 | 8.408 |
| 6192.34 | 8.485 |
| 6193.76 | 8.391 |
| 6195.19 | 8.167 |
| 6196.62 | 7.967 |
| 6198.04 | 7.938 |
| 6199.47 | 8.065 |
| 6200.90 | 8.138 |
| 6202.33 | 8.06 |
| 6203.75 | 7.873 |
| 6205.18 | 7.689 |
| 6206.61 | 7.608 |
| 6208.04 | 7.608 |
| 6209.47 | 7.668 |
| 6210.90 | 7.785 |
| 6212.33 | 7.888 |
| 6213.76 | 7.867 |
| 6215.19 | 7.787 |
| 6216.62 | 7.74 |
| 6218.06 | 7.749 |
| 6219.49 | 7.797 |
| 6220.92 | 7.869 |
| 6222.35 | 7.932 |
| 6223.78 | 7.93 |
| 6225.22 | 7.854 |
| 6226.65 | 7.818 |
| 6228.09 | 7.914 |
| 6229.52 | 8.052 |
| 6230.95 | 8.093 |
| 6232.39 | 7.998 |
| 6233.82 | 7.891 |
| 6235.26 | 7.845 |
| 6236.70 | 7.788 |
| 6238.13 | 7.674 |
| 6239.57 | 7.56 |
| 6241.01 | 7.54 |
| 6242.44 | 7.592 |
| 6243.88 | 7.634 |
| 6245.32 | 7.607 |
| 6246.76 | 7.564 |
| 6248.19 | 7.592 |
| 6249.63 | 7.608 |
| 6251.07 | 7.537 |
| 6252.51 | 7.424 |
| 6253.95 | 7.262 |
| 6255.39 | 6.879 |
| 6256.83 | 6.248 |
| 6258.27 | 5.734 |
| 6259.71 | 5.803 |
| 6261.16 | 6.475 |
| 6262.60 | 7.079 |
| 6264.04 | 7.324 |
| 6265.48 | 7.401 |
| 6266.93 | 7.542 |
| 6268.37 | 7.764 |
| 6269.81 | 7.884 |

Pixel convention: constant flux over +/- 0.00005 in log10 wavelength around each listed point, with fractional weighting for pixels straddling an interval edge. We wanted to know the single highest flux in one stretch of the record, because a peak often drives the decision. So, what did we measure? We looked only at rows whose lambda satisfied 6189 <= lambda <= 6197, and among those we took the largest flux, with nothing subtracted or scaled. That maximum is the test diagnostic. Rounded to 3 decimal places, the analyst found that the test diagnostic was 8.485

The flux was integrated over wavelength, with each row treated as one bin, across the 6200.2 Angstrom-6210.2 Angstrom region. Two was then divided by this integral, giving 0.0256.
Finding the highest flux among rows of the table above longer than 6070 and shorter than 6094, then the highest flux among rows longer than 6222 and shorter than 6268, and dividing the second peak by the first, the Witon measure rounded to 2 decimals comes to 0.95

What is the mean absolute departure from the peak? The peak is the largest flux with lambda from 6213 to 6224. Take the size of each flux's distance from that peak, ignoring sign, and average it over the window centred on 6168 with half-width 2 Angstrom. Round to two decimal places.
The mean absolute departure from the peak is 0.11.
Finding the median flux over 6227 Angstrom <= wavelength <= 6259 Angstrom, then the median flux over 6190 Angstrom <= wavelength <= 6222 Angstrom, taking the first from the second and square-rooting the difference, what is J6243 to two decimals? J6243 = 0.52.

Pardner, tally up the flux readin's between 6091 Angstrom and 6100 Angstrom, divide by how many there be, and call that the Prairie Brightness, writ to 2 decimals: 8.07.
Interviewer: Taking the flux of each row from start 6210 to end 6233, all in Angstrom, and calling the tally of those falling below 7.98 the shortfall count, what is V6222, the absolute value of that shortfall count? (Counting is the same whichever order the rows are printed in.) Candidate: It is 13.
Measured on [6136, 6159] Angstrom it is 16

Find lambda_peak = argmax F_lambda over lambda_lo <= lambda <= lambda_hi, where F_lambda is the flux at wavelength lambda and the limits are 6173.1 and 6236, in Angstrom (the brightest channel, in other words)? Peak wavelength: 6192.34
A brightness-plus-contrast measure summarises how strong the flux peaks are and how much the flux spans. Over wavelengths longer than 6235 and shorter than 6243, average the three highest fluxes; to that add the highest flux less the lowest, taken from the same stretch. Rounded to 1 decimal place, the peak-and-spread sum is 8.1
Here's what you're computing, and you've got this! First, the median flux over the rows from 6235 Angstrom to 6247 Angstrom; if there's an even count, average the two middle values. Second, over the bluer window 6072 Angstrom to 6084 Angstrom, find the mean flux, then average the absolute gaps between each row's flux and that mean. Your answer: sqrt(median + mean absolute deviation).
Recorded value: 2.79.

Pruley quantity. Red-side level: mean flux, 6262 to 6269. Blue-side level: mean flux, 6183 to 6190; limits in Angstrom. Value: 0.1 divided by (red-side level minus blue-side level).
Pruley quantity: -0.2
